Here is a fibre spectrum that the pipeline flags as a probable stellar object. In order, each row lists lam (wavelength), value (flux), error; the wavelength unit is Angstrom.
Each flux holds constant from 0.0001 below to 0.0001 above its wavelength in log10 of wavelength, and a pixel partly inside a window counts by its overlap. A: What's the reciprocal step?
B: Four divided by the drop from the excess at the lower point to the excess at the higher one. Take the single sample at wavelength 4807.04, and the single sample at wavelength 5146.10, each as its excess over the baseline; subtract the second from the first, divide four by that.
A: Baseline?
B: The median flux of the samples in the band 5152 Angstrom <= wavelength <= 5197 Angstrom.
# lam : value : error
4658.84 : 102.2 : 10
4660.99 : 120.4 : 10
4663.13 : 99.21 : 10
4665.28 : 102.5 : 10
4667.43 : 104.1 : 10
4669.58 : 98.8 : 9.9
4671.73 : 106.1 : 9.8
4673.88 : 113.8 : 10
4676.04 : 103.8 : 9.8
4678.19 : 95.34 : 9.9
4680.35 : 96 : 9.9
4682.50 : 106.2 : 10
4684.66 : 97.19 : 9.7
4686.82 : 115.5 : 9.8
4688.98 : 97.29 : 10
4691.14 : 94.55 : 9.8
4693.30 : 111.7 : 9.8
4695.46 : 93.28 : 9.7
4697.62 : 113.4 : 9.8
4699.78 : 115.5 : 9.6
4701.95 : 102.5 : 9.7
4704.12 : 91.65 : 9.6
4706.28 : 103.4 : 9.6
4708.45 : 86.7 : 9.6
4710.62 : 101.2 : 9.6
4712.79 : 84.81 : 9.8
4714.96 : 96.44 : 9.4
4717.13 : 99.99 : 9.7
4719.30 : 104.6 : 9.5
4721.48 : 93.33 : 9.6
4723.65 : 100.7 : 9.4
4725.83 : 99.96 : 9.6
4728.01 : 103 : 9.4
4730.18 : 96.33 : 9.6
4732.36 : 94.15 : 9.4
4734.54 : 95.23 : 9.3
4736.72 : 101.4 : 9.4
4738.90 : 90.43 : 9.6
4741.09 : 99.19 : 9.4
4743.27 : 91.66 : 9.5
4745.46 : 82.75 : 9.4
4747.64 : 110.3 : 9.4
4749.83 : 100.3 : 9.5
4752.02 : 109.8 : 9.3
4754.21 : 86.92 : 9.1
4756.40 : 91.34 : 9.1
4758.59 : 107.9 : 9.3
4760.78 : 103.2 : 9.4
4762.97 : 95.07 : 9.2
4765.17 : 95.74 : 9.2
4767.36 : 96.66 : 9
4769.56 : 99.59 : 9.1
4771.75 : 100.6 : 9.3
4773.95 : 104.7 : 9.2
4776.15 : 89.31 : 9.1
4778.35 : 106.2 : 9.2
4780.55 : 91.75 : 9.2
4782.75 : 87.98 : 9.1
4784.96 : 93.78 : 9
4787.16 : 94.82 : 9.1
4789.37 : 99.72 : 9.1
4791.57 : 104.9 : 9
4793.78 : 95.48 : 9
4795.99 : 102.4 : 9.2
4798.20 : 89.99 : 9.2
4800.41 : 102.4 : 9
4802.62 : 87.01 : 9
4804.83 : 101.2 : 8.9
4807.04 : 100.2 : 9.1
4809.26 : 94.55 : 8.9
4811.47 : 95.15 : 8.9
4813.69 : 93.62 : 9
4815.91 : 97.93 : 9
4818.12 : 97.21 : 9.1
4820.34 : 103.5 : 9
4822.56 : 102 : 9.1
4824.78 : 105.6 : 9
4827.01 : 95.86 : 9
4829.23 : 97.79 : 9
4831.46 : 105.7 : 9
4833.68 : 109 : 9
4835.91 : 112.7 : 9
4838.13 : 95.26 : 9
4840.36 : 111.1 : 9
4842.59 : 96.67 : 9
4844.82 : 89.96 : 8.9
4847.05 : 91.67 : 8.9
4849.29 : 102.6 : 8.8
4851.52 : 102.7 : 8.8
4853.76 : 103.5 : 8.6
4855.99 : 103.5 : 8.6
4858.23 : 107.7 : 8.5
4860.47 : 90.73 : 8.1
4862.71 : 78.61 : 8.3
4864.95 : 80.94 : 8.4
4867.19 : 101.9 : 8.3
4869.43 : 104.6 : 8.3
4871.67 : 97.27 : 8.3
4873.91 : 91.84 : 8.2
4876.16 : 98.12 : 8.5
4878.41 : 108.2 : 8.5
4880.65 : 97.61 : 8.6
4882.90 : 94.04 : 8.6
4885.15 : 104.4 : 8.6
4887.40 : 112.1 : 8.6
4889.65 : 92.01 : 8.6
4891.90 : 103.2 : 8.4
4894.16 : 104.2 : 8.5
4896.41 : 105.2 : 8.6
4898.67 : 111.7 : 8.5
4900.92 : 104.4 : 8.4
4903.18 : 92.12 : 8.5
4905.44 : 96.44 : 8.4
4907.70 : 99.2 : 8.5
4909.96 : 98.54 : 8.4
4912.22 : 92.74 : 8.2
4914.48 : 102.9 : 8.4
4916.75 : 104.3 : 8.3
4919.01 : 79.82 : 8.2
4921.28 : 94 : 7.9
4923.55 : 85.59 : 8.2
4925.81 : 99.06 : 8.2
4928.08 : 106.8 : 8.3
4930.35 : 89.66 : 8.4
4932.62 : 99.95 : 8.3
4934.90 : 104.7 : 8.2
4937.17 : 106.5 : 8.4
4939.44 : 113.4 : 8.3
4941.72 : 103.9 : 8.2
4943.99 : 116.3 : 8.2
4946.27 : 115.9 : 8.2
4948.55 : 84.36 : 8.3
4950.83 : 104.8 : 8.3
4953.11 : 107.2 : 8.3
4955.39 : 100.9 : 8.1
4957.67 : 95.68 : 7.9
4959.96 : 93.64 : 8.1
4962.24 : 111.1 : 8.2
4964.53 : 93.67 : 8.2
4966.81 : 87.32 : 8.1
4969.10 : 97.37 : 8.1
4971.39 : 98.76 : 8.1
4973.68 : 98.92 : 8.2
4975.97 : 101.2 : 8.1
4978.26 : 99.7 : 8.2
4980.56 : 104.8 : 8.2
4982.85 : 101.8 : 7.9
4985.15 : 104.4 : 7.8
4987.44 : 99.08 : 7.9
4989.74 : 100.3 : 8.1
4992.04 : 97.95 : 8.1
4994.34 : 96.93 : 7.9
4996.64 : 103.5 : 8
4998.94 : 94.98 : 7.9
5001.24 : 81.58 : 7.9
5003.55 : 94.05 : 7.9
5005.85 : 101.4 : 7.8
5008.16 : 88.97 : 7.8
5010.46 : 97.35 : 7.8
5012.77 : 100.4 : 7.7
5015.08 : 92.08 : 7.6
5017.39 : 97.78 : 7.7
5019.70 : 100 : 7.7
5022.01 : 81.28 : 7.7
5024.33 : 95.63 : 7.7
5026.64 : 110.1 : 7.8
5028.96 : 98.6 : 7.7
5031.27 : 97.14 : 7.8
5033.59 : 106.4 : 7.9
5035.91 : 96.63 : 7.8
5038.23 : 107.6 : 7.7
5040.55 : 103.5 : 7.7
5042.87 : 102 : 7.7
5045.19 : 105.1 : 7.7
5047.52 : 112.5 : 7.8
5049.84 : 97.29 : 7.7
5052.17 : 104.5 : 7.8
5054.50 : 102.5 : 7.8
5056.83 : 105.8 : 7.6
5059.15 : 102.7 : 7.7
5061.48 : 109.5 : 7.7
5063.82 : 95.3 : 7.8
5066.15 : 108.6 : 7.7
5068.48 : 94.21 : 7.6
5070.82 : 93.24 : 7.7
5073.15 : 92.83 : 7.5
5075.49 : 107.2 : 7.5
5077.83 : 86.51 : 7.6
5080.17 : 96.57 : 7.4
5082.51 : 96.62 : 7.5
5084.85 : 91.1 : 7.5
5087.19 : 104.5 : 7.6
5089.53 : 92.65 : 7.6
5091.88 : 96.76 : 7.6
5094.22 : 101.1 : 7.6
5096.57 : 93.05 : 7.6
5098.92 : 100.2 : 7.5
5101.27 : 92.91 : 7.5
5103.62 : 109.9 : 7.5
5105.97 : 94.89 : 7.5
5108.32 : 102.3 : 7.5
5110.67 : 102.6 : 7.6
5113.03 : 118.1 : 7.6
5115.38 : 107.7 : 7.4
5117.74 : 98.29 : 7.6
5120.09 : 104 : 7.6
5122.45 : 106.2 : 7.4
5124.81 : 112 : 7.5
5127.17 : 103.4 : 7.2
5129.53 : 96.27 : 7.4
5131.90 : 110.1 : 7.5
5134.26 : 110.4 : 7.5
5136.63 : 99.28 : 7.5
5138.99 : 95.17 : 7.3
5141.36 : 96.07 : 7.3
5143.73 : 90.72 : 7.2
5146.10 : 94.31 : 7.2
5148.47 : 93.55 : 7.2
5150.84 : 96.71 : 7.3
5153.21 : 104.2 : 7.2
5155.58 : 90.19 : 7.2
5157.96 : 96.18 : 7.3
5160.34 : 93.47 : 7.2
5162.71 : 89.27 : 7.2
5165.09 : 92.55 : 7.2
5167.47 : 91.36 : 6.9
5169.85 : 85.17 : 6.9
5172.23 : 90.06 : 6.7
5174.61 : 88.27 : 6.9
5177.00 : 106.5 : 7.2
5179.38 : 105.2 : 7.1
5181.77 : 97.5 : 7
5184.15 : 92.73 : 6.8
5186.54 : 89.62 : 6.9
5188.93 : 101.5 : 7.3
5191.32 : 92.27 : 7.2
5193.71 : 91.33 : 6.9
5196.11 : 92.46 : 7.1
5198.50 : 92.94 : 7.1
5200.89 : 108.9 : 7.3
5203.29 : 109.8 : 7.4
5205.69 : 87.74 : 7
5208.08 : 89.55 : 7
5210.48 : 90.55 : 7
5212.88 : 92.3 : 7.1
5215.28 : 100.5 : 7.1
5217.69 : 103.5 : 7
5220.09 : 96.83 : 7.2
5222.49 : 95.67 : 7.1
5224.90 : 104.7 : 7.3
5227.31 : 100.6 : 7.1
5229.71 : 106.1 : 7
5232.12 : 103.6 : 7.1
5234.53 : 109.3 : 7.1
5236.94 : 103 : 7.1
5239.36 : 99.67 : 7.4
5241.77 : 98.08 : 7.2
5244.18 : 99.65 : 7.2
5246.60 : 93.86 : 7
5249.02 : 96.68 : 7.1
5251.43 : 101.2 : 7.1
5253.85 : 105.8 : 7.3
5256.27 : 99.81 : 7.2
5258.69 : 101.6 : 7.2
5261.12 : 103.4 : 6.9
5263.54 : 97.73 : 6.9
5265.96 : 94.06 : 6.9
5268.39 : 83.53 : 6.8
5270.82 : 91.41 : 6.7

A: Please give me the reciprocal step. 0.7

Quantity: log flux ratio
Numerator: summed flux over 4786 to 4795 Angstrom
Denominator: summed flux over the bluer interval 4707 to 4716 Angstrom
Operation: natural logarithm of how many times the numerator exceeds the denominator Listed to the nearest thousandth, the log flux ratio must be 0.067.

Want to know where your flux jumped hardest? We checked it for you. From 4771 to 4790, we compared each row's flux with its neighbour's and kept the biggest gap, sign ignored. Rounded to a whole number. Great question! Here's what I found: 17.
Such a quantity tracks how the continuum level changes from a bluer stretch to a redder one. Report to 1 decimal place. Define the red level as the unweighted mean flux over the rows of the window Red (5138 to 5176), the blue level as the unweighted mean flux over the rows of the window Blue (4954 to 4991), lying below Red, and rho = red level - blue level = -6.3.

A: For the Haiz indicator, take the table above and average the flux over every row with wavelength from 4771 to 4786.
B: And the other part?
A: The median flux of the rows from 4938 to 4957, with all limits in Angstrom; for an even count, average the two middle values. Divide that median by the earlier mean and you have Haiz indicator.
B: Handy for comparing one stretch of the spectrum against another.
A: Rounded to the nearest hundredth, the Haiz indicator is 1.10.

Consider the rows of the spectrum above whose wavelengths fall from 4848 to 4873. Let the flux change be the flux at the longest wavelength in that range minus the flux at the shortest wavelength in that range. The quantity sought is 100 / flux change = -19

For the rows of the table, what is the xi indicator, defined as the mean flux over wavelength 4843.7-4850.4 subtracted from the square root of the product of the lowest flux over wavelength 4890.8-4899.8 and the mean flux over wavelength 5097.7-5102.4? 5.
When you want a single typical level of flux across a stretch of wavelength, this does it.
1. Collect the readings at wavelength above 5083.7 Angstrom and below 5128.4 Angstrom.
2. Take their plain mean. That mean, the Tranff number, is 102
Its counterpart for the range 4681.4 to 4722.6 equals 100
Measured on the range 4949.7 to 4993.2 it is 100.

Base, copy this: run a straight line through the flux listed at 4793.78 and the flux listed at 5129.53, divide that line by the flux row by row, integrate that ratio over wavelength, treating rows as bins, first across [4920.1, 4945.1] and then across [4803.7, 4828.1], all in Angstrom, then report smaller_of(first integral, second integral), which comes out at 23.6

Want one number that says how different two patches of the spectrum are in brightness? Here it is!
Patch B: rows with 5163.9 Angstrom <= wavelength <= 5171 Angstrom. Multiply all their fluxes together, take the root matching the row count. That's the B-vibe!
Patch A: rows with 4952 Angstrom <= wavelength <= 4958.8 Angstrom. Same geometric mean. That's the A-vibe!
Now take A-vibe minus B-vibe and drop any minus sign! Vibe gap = 12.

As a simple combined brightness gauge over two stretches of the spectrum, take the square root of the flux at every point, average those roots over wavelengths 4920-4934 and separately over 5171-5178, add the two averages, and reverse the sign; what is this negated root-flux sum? -19.5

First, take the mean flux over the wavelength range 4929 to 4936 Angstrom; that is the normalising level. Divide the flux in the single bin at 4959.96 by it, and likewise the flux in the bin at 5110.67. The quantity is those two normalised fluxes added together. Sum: 2.00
